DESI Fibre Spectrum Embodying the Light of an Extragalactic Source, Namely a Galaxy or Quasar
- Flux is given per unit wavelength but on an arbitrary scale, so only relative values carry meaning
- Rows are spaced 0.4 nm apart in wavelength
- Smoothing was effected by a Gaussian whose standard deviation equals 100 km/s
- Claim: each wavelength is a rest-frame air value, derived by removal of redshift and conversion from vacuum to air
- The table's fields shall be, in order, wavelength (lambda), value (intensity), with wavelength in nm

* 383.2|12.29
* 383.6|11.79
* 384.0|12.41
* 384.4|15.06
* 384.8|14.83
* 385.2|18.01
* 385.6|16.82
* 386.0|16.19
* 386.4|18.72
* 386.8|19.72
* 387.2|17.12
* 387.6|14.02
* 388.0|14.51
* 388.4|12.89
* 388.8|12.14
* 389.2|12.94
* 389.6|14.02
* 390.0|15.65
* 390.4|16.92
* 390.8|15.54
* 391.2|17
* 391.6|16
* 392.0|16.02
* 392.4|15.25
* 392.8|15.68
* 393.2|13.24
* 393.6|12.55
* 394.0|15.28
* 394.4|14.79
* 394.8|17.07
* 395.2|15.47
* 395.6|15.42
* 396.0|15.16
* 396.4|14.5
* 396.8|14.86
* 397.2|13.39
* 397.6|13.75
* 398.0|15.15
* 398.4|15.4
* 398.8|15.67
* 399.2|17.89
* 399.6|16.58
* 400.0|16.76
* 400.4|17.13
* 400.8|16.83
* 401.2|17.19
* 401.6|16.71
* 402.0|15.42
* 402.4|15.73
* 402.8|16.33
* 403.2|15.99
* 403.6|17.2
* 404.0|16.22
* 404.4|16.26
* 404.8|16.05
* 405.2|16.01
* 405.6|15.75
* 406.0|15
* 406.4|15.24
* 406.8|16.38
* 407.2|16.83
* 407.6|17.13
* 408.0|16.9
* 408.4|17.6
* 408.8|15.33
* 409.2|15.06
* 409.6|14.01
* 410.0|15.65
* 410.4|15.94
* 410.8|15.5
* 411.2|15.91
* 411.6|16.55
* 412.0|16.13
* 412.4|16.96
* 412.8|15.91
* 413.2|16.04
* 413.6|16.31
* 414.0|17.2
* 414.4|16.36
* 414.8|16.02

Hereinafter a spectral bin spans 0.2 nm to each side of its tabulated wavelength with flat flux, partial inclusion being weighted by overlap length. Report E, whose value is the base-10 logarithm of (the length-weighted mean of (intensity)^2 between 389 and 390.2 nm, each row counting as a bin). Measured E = 2.31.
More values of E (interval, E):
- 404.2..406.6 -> 2.39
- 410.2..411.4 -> 2.40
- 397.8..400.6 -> 2.43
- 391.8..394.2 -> 2.34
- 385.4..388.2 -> 2.45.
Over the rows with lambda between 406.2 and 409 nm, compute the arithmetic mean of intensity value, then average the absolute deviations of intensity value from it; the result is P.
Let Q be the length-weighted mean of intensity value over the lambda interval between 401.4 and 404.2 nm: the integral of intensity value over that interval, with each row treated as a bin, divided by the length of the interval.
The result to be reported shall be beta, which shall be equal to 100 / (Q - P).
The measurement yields 6.45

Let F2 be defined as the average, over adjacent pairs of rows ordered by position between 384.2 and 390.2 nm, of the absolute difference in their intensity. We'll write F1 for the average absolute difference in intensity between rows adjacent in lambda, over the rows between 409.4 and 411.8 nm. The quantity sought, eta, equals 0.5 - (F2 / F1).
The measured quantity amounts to -1.68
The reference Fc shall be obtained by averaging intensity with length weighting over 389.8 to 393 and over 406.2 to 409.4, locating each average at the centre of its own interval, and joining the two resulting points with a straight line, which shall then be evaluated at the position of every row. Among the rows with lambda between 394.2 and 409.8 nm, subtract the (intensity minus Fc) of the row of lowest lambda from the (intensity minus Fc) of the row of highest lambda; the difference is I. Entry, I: -1.1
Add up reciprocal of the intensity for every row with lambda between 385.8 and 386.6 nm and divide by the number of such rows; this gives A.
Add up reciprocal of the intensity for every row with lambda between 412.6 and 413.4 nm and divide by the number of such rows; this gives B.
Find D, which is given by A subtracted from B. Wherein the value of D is 0.0050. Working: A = 0.0576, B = 0.063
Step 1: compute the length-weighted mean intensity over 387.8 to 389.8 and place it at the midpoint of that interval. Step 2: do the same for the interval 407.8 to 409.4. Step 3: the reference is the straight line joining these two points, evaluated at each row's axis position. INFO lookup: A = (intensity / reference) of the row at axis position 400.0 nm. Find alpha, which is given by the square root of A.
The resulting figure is 1.06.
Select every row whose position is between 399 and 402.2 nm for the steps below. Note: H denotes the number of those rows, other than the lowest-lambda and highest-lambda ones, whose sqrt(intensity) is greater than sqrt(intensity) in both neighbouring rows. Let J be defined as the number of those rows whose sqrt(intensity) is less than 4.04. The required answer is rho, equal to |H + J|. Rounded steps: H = 2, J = 1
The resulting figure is 3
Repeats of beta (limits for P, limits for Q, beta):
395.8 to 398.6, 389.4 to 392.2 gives 6.55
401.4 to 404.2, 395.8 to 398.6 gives 7.06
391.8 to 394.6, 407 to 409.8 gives 6.62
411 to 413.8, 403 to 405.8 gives 6.28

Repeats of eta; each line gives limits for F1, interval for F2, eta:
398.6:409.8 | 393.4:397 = -1.09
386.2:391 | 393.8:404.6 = -0.02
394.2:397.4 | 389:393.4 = -0.70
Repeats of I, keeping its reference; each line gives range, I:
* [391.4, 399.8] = 0.4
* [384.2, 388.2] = -0.6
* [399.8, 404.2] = -0.6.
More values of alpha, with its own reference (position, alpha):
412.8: 0.97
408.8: 0.97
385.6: 1.15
